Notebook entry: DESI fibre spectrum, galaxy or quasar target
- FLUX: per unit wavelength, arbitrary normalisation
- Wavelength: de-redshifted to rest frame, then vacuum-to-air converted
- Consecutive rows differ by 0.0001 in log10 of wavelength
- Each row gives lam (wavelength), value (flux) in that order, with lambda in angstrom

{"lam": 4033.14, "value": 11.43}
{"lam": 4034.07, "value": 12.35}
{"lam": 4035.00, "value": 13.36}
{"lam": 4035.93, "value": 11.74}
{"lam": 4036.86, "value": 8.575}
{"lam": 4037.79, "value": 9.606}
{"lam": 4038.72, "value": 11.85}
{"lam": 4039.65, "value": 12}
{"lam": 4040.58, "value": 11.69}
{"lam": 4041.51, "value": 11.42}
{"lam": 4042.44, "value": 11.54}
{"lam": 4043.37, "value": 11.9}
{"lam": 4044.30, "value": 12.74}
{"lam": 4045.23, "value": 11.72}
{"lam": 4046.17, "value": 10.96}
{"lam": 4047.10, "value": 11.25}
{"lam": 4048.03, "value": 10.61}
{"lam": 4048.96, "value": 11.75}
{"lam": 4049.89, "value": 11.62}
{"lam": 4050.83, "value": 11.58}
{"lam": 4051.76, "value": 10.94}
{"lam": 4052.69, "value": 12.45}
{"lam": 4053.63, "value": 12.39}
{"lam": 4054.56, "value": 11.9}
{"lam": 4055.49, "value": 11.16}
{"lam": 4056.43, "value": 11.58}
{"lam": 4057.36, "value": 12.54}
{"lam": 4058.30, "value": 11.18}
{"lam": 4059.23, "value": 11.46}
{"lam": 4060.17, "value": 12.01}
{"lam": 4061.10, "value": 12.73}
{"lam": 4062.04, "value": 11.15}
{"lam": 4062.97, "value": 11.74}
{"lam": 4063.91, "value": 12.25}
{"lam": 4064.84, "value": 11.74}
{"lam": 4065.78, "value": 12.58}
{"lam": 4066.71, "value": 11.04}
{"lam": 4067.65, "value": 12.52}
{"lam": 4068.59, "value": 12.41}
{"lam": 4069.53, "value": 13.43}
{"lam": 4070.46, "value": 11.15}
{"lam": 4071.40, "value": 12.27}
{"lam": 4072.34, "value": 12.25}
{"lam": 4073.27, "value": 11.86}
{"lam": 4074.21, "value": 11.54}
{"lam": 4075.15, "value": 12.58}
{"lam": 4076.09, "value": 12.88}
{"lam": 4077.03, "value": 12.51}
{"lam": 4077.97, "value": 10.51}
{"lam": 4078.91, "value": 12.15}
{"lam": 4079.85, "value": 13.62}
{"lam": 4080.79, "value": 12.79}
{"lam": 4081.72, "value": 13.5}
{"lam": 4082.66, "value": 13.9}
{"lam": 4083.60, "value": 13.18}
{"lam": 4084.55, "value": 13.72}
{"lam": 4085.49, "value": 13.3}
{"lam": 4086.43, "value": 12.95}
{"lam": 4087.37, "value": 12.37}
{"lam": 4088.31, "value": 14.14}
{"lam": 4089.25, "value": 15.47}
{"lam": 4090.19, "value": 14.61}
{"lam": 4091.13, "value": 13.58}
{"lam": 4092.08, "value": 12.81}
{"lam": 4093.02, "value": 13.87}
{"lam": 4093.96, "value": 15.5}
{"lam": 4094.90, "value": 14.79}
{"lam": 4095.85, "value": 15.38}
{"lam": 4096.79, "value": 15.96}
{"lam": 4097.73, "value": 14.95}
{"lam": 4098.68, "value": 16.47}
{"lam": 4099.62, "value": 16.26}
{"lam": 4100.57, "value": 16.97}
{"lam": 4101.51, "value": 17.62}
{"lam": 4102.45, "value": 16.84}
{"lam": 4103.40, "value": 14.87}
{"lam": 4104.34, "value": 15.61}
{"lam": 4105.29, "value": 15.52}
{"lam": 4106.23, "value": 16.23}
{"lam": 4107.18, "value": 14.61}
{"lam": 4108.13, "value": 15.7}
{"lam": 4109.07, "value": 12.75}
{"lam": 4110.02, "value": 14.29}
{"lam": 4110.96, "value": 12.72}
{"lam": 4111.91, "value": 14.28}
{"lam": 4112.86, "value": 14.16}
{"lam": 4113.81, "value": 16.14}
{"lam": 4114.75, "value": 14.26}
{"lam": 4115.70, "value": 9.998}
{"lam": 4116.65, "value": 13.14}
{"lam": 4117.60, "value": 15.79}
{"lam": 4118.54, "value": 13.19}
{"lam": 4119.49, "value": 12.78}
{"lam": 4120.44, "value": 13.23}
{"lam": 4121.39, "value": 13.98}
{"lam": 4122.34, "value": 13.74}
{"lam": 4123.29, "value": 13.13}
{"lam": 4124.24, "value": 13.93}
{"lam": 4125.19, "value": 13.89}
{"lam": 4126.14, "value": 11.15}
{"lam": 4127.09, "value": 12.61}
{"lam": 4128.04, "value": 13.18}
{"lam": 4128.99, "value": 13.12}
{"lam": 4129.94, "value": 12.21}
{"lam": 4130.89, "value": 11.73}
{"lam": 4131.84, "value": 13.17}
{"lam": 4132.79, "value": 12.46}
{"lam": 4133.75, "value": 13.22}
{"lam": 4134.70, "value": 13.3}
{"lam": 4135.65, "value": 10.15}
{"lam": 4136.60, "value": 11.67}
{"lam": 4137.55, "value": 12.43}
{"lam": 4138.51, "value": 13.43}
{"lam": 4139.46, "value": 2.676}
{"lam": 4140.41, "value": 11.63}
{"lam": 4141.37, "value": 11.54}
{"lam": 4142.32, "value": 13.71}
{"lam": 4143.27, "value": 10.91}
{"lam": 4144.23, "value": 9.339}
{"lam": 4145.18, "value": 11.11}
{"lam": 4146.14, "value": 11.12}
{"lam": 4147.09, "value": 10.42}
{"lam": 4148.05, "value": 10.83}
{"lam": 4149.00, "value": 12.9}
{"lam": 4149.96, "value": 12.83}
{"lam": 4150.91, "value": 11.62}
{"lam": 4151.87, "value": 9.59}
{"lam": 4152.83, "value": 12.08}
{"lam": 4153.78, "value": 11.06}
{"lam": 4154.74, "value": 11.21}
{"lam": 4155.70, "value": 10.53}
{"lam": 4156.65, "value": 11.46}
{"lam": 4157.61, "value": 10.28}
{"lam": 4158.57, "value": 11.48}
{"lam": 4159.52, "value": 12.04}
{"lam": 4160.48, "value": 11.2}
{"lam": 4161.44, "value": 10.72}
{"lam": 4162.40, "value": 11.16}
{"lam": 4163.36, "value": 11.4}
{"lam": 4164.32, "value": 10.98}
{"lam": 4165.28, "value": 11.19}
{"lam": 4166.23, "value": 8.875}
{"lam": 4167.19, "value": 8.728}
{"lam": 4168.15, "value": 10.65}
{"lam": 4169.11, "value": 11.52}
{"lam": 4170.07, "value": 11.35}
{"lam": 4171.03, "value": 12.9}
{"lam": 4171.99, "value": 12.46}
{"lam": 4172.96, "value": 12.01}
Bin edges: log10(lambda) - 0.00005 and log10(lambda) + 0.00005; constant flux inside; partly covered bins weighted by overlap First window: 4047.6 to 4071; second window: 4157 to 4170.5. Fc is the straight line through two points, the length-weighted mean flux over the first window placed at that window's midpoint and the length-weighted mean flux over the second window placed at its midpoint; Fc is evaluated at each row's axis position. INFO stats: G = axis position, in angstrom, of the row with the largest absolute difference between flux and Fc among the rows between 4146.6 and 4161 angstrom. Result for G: 4149.00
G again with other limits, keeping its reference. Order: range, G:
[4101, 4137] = 4101.51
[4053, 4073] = 4069.53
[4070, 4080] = 4079.85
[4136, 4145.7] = 4139.46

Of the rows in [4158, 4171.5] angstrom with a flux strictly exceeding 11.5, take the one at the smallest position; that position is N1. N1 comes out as 4159.52 angstrom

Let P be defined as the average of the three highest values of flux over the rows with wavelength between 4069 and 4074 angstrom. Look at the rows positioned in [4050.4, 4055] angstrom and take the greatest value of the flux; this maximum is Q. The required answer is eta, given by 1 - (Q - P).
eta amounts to 1.2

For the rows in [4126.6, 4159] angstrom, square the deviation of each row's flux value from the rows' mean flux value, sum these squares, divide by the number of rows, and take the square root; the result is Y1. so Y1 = 1.91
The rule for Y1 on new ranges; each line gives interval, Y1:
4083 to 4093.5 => 0.84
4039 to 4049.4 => 0.53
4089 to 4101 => 1.15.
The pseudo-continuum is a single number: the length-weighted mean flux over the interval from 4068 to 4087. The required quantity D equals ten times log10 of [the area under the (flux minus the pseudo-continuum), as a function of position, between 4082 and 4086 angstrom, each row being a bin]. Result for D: 5.5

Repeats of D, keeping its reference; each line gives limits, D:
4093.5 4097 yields 9.8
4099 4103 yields 12.3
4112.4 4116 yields 6.3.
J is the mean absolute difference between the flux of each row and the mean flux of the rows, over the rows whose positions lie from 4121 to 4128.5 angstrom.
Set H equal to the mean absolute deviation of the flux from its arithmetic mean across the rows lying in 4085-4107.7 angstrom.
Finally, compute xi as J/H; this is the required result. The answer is 0.6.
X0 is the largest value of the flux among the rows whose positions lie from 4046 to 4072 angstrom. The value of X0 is 13.43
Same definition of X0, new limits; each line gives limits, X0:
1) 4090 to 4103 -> 17.62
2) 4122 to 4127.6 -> 13.93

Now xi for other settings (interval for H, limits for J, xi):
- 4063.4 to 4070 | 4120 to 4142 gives 2.5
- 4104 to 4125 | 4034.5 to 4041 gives 1.1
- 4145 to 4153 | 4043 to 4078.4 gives 0.7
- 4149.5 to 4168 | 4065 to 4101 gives 1.7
